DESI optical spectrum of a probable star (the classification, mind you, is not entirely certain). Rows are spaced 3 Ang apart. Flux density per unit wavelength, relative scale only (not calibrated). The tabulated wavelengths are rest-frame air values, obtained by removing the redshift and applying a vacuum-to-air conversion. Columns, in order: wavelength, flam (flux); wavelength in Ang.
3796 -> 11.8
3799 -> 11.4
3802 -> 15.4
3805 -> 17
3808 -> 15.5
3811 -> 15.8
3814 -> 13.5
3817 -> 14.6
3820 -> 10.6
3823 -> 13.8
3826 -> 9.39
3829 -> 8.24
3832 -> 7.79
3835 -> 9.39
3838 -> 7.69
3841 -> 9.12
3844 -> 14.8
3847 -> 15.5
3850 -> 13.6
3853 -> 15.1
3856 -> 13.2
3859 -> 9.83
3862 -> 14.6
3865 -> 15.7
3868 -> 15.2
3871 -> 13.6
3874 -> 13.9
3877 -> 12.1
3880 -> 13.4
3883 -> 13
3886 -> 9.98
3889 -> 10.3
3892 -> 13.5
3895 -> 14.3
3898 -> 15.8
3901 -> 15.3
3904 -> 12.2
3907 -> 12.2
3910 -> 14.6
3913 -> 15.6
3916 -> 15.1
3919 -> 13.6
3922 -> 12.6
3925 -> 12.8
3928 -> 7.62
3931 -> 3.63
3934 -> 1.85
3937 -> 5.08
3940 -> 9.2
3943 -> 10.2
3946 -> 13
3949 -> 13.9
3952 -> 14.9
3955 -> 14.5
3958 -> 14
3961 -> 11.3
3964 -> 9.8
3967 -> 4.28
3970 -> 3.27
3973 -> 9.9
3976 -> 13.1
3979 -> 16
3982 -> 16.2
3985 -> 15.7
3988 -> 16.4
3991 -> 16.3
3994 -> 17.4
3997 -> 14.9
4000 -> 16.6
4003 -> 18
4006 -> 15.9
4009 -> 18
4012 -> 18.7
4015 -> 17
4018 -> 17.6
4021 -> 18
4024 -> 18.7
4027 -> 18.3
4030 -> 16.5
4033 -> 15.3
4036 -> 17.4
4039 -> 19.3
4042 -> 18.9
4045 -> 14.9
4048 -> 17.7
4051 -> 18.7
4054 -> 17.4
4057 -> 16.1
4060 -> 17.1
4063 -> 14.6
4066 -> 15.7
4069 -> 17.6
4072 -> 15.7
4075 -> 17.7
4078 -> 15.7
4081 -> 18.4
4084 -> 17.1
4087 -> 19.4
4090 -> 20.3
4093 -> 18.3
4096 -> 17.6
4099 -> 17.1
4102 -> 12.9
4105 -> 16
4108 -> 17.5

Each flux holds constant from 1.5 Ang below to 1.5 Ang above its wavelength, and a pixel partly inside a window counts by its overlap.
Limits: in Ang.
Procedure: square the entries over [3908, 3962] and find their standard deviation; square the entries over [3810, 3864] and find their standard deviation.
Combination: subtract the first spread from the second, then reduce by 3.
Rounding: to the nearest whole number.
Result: -12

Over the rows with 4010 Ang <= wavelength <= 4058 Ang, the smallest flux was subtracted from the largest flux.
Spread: 4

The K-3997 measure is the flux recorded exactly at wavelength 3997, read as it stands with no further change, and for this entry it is 14.9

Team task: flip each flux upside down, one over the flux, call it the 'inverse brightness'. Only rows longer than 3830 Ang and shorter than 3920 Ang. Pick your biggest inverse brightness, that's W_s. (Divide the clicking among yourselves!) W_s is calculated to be 0.13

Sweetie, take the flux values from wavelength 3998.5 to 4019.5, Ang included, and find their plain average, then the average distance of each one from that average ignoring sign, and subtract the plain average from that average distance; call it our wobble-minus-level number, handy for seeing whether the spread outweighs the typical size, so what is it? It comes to -16.6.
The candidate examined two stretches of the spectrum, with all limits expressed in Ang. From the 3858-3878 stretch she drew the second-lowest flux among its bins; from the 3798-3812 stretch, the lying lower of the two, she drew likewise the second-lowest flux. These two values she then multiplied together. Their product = 186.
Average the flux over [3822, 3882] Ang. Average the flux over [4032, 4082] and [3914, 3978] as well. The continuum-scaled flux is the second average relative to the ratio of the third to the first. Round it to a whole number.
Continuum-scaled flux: 20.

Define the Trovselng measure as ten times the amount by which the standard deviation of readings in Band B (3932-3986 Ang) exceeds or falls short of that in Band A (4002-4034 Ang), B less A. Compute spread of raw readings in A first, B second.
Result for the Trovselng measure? 34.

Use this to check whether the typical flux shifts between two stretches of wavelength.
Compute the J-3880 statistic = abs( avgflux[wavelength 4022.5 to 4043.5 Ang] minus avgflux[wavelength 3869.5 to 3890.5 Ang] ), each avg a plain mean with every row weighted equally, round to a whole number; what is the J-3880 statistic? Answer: 5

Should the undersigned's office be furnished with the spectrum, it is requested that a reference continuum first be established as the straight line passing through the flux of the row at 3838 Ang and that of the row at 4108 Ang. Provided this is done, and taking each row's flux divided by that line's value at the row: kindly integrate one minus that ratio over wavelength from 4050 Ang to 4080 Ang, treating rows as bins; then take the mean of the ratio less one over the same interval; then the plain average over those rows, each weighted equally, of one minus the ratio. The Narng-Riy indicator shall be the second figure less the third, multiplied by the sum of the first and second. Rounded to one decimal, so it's -0.1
